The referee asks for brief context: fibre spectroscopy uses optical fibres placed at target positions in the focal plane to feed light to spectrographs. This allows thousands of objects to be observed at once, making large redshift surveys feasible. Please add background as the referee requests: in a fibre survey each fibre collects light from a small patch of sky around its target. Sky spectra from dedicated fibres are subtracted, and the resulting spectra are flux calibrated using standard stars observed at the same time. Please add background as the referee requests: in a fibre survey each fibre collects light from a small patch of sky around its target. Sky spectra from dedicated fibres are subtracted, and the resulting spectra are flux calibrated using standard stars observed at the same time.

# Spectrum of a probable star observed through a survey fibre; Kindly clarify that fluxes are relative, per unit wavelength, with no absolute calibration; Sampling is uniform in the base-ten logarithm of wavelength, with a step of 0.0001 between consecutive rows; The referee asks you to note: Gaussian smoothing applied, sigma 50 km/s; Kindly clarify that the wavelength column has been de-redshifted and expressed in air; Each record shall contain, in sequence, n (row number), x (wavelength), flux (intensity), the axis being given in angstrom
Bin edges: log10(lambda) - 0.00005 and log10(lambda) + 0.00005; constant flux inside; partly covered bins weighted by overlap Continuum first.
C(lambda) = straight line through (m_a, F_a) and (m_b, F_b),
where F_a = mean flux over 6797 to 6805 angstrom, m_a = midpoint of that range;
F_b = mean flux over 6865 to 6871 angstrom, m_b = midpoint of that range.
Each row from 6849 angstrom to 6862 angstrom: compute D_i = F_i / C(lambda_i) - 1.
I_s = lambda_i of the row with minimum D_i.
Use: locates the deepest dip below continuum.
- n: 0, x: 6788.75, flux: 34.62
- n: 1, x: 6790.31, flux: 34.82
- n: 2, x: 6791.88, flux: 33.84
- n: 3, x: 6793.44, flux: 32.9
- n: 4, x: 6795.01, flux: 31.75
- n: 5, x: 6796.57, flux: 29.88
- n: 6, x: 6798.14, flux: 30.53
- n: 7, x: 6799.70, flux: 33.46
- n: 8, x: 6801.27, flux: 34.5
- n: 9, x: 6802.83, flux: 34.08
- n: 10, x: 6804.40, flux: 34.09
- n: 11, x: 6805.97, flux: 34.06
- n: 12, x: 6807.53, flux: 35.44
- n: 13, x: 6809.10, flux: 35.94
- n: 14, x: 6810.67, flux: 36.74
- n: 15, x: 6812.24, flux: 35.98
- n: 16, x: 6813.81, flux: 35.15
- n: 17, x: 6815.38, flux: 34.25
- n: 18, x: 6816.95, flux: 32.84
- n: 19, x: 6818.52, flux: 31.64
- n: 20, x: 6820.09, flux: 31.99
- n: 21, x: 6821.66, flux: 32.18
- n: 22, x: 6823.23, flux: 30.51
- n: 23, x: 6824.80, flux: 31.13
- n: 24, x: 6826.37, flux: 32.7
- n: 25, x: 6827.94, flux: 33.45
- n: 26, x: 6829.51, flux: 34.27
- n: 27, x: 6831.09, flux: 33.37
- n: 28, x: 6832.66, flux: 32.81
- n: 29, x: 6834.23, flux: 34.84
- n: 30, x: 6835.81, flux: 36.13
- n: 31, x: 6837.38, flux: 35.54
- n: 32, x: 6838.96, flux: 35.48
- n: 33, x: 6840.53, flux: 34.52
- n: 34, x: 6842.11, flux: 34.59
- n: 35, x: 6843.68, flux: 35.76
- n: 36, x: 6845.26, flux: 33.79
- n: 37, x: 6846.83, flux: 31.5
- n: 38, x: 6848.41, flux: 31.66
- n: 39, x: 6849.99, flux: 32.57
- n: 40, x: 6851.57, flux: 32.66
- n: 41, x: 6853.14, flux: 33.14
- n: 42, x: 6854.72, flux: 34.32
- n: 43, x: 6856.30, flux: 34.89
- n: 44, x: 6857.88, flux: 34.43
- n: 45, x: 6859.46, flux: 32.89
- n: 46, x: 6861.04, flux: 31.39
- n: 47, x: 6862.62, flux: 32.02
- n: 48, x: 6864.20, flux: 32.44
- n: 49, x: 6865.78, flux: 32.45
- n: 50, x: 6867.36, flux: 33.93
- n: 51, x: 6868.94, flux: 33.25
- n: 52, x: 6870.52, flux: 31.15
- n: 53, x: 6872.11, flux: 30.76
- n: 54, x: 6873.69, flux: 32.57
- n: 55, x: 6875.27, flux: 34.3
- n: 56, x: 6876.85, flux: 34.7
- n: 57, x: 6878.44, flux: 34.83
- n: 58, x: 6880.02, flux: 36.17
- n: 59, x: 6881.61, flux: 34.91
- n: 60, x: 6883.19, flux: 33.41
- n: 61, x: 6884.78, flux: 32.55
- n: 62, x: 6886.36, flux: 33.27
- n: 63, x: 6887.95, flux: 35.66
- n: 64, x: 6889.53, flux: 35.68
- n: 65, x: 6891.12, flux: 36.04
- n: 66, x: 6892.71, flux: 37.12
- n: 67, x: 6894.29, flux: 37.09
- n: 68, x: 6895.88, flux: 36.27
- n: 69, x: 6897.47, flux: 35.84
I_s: 6861.04 angstrom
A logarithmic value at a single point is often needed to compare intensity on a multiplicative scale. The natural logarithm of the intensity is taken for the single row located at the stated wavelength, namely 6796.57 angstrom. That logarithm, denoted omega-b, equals 3.40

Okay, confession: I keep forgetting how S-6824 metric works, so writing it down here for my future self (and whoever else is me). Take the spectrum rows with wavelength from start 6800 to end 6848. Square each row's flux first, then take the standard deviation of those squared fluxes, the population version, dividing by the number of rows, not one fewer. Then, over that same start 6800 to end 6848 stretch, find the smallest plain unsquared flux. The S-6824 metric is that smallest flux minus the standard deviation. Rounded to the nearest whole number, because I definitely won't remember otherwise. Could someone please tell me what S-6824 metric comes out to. -78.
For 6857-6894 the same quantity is -84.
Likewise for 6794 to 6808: -87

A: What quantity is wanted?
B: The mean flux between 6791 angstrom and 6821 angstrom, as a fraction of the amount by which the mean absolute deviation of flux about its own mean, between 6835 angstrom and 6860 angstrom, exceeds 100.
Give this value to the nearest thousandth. -0.340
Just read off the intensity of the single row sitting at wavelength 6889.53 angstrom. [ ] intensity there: 35.68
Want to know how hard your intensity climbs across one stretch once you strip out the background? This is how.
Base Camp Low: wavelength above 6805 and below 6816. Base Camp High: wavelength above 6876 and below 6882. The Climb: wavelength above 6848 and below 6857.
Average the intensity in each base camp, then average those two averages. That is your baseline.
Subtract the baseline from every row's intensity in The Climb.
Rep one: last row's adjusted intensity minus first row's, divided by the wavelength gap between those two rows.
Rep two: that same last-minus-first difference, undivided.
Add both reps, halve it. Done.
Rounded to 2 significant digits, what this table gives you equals 1.8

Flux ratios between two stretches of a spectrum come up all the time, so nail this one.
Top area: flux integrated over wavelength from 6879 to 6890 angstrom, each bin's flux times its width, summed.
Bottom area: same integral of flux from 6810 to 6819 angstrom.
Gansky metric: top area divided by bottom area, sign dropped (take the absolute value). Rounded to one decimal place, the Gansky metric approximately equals 1.2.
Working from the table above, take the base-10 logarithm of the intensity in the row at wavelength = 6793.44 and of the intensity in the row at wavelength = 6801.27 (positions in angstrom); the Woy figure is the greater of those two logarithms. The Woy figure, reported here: 1.54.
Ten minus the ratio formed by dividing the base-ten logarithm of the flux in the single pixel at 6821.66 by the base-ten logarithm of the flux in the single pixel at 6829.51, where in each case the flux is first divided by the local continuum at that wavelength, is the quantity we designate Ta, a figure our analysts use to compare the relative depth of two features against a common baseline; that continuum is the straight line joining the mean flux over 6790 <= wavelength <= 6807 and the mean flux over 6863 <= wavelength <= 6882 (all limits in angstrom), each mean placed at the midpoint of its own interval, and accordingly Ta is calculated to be 11.0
